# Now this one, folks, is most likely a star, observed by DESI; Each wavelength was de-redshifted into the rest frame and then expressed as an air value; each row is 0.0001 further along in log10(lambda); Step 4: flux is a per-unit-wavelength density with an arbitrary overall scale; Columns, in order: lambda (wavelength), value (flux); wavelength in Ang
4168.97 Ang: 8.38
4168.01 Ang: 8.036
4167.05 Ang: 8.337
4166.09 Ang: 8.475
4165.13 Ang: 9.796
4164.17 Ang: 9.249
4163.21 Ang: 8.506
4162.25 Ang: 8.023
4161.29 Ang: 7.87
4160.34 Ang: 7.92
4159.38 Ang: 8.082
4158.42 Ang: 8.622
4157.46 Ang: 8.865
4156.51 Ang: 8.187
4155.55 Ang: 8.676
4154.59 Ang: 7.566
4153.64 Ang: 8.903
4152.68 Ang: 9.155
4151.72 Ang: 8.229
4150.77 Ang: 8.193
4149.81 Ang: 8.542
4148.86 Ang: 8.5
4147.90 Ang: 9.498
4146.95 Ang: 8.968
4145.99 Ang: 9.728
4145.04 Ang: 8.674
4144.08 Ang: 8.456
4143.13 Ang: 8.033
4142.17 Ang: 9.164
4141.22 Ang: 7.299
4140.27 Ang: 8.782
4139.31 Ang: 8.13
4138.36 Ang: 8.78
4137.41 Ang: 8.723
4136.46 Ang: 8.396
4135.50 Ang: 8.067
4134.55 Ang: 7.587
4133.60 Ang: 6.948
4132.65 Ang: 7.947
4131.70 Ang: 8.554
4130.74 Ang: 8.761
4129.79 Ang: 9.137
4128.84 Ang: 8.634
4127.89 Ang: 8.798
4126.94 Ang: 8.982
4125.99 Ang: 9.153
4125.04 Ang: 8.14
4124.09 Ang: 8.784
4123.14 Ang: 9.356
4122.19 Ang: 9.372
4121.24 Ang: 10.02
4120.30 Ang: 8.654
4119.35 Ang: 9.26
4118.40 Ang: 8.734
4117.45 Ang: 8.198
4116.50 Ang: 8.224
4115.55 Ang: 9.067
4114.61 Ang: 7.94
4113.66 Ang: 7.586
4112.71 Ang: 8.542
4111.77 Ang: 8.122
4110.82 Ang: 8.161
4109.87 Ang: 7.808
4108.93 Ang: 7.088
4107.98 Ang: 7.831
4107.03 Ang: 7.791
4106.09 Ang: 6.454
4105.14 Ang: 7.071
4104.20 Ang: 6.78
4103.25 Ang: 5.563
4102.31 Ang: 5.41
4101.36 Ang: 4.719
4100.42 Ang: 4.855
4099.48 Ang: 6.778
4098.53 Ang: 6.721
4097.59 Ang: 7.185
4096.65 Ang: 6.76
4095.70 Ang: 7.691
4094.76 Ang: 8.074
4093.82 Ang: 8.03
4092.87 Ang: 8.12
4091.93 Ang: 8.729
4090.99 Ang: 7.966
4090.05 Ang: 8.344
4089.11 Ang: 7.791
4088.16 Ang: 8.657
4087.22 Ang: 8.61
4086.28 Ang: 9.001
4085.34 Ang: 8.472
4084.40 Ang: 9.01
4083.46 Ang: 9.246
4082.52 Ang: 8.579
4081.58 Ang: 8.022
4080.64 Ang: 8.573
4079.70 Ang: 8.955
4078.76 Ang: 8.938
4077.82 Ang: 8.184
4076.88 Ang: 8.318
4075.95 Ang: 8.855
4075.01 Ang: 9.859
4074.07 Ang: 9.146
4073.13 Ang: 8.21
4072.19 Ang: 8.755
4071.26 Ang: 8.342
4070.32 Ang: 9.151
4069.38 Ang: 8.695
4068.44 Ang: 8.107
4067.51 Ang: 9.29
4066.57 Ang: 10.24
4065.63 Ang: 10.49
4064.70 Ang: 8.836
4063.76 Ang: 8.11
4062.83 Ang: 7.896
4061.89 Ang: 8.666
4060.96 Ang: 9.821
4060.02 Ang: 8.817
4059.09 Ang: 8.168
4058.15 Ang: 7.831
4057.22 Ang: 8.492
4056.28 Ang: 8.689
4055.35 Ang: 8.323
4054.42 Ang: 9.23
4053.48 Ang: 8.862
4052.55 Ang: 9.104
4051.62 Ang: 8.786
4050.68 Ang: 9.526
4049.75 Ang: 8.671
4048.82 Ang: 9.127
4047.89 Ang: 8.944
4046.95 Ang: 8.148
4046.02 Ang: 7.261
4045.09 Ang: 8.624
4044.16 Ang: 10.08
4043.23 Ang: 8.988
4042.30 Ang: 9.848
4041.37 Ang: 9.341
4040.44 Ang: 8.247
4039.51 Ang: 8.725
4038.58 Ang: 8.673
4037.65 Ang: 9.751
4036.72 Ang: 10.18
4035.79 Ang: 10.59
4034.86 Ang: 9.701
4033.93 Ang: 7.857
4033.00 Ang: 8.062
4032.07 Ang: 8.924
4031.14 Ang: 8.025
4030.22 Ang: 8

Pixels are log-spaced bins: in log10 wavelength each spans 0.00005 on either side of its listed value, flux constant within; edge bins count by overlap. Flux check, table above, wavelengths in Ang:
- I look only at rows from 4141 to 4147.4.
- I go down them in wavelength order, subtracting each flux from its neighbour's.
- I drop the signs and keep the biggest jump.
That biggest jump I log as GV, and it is 1.9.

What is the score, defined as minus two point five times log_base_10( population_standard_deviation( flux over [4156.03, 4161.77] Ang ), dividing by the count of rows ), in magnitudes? 1.1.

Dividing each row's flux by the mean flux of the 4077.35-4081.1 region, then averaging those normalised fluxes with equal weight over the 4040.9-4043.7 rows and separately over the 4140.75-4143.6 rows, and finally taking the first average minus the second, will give 0.14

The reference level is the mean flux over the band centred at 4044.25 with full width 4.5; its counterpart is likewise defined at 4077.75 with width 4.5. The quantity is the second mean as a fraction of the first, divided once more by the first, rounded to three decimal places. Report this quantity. 0.108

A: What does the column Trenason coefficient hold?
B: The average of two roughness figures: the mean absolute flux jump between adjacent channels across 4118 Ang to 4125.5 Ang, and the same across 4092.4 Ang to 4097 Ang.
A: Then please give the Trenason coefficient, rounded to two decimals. 0.49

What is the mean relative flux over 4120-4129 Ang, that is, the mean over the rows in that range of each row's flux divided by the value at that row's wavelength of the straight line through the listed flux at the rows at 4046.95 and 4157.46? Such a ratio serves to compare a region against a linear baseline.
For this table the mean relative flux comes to 1.04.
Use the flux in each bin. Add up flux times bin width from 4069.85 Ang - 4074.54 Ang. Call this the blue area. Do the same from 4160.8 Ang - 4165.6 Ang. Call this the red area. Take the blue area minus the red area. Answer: -1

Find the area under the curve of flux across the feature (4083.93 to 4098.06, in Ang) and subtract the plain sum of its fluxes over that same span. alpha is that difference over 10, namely -0.71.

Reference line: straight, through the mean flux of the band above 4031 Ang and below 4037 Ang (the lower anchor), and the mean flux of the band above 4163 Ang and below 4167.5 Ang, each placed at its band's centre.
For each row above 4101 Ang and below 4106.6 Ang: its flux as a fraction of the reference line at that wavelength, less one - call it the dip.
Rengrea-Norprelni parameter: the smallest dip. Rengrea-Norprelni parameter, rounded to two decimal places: -0.47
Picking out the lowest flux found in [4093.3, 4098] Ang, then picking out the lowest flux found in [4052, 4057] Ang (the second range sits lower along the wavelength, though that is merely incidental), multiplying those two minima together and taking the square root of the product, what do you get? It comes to 7.5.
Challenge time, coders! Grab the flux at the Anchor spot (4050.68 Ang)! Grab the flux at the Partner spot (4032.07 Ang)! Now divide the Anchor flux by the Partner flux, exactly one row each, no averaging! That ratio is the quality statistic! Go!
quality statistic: 1.07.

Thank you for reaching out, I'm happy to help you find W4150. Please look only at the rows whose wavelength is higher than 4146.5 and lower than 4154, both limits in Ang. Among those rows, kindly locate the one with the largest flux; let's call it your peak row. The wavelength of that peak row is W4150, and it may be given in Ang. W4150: 4147.90 Ang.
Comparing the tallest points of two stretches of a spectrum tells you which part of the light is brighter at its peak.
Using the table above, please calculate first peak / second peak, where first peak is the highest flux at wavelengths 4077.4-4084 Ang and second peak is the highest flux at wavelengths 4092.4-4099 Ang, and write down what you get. 1.14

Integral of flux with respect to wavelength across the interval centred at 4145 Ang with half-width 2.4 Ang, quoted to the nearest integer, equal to 42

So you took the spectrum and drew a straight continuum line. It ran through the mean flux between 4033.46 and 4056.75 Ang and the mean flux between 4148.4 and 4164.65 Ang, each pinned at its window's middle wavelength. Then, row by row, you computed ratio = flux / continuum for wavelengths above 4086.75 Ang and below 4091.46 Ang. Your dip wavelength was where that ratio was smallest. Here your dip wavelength 4089.11 Ang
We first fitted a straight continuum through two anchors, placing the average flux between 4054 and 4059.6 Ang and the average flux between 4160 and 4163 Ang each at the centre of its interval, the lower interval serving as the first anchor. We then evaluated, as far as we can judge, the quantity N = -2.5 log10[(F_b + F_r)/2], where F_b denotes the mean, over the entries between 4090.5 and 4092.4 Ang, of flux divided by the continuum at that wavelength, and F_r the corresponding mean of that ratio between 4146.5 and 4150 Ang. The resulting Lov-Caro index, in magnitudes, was -0.06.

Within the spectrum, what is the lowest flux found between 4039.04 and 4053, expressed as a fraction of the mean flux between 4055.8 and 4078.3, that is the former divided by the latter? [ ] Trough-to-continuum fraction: 0.83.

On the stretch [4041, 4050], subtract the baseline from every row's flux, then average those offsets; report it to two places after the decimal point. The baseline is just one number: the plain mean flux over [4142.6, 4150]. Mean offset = 0.10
